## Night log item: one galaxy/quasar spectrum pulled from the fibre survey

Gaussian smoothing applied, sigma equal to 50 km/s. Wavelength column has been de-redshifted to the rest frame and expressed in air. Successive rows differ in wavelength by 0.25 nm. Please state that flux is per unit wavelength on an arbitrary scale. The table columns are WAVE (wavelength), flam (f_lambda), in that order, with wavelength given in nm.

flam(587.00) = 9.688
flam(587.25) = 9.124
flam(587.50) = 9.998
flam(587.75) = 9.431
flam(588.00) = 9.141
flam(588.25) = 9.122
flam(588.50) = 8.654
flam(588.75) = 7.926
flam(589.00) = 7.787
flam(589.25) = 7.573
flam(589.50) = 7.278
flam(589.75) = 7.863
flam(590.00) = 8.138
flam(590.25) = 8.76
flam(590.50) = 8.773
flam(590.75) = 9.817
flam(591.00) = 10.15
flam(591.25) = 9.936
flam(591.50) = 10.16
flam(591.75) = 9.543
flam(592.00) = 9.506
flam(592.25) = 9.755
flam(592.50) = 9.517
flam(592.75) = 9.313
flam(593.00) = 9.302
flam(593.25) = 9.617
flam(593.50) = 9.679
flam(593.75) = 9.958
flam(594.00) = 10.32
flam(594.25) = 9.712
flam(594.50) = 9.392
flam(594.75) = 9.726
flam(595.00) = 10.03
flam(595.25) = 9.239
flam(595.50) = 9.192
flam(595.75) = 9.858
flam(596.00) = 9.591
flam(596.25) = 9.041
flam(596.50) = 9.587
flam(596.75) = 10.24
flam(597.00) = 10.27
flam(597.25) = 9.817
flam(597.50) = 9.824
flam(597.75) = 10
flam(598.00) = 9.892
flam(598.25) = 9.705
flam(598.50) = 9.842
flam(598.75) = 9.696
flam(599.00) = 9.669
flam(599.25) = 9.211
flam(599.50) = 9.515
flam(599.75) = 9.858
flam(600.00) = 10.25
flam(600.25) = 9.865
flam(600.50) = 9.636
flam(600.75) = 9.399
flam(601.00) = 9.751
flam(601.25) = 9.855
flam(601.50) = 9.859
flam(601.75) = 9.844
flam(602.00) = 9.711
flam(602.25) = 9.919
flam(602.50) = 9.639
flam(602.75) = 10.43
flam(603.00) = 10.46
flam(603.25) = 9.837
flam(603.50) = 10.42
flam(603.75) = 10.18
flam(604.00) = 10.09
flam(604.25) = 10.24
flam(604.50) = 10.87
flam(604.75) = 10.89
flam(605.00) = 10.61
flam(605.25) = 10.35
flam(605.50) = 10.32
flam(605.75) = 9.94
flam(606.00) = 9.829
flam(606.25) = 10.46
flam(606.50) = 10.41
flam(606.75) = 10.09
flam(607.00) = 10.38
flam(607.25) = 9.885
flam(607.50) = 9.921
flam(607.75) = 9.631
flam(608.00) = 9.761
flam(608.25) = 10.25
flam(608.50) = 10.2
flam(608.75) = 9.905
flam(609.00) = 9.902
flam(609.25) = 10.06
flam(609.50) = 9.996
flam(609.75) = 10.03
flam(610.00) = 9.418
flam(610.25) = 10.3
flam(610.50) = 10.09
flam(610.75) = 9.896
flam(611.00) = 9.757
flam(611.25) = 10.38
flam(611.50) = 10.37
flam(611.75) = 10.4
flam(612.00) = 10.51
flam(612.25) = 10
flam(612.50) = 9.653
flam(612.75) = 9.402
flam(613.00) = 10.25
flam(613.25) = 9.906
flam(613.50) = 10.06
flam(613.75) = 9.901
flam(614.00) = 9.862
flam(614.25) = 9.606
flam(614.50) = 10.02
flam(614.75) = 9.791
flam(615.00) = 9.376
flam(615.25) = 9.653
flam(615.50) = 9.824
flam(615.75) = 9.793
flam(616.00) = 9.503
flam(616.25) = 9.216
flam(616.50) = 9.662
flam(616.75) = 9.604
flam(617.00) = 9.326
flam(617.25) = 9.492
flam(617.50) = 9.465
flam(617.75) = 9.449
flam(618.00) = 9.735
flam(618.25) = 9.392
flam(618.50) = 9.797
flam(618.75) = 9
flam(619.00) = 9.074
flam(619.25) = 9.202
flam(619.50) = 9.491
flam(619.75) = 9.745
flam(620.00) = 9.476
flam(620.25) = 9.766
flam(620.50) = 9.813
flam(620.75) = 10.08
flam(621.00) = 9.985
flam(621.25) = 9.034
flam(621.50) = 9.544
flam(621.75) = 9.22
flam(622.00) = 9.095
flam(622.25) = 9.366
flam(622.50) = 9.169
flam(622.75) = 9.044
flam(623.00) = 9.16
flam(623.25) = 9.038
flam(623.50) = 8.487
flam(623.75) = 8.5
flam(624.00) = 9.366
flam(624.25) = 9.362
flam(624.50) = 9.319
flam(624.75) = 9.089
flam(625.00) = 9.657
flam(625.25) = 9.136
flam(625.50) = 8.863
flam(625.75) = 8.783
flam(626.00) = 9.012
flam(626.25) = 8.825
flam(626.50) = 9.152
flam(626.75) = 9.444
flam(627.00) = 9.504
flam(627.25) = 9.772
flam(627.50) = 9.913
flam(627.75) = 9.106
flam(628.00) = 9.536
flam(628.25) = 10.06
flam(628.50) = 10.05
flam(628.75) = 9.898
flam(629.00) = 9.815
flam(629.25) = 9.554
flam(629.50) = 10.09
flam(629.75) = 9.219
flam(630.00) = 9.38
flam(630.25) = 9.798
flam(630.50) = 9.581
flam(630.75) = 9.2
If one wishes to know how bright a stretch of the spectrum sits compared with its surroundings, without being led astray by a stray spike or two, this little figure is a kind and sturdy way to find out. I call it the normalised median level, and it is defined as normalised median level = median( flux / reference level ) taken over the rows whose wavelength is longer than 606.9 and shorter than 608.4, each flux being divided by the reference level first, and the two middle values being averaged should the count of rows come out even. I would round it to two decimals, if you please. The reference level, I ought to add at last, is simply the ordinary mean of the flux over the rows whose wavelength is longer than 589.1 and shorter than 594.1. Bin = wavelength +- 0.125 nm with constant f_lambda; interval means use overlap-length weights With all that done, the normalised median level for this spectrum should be 1.07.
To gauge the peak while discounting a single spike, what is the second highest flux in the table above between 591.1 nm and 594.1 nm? 10.16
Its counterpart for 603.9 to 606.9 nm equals 10.87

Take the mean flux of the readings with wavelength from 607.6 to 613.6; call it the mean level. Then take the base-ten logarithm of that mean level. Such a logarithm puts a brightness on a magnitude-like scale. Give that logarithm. 1.00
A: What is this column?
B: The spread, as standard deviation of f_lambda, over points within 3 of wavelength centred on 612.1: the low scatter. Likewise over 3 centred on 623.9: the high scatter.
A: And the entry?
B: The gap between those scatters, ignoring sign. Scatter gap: 0.006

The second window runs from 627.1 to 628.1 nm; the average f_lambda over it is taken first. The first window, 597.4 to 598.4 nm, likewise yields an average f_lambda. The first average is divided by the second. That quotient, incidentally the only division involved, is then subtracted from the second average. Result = 8.55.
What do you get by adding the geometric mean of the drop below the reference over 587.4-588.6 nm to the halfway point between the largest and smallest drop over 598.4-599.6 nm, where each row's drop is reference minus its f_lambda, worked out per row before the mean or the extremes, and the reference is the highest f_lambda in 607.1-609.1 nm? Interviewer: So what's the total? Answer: 1.6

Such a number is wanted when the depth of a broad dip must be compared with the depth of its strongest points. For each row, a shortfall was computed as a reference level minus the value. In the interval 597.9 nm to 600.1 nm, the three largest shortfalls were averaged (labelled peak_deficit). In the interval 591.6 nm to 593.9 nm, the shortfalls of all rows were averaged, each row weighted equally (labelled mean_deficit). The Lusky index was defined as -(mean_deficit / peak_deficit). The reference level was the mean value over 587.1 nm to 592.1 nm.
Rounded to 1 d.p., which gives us -1.2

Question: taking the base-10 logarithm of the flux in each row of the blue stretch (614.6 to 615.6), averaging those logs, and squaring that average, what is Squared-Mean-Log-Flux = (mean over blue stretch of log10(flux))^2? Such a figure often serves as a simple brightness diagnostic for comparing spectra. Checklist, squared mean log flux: 0.97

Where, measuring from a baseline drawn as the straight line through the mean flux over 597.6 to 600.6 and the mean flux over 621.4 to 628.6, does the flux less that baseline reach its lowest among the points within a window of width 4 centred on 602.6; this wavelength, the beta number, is 600.75 nm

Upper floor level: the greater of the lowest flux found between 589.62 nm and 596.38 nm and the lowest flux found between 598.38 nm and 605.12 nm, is 9.21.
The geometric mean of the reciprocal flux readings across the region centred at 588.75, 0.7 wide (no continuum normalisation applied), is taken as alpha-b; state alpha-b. 0.123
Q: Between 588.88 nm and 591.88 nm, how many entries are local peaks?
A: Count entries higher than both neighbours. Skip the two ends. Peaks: 2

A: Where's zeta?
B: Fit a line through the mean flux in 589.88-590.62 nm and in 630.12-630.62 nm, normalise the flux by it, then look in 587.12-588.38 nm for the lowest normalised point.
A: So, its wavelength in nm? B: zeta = 588.25 nm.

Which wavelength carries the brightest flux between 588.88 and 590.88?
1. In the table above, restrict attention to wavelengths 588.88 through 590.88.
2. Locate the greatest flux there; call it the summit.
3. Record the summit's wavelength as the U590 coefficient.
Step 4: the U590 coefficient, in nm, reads 590.75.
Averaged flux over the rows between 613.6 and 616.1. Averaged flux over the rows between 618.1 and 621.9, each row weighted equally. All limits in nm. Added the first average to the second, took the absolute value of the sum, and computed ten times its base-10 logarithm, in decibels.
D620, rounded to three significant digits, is 12.8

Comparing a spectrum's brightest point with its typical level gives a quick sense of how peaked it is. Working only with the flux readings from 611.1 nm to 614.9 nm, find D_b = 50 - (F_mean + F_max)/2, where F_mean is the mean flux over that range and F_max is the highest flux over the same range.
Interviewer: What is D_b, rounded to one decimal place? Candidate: 39.7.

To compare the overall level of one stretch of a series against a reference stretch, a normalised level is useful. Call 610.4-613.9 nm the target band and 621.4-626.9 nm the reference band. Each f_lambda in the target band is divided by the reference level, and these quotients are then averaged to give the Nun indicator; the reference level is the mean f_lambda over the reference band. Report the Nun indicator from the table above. 1.10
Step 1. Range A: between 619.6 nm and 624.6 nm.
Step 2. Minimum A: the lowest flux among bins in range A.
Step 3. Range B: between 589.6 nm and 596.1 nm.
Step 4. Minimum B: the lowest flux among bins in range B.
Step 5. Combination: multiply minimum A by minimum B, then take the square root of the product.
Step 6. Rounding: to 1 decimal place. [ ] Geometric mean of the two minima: 8.2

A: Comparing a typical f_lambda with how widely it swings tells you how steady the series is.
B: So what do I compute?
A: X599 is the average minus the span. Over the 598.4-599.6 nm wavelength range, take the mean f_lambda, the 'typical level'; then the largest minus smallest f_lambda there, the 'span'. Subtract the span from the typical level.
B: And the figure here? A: 9.0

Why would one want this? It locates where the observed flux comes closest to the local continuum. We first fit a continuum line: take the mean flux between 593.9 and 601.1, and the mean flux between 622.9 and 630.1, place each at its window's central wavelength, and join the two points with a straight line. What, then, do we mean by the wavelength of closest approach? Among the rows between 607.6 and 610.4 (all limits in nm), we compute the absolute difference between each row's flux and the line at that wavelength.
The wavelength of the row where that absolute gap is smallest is 607.75 nm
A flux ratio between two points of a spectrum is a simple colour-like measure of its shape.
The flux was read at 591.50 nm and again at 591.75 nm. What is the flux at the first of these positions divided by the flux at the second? 1.06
